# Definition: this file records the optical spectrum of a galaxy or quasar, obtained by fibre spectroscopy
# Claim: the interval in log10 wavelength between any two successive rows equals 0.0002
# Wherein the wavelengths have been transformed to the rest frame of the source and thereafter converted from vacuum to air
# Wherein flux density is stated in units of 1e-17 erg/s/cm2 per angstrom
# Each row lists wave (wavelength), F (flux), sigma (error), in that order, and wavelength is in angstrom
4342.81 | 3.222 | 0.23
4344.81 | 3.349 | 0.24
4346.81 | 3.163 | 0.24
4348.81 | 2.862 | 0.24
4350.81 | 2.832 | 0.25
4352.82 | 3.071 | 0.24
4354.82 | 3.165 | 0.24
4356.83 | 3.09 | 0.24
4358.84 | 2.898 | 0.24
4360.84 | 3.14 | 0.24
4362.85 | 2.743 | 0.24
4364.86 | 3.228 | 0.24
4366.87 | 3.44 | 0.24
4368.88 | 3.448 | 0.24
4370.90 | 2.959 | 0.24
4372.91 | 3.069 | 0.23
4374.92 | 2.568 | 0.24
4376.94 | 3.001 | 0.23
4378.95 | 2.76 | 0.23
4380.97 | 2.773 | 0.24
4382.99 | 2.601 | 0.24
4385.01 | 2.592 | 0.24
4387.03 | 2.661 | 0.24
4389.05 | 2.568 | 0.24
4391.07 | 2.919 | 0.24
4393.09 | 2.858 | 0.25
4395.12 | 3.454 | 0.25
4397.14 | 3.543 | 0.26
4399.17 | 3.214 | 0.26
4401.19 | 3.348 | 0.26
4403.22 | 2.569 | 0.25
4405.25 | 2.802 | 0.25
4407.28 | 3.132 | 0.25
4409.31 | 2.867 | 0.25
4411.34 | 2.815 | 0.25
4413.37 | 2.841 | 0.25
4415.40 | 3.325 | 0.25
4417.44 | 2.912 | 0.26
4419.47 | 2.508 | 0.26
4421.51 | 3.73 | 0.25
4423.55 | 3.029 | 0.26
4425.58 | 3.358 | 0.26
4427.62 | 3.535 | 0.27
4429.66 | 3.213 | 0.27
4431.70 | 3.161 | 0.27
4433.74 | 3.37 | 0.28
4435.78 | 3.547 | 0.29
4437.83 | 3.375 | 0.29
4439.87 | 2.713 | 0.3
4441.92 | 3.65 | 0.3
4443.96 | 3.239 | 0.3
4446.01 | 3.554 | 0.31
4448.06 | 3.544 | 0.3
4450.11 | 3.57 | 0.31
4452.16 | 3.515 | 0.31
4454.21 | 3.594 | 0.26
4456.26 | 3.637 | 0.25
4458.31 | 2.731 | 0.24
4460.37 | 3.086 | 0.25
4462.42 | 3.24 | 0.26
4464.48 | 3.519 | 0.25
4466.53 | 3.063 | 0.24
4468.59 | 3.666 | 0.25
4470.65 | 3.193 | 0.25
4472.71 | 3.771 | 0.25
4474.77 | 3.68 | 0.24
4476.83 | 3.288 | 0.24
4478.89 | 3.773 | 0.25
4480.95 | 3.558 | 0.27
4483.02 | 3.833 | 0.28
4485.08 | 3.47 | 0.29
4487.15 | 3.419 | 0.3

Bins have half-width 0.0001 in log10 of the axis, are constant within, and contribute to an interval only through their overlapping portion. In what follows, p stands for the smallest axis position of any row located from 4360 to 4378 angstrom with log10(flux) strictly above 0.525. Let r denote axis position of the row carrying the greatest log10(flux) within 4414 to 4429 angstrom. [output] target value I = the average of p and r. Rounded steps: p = 4366.87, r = 4421.51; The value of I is 4394.2 angstrom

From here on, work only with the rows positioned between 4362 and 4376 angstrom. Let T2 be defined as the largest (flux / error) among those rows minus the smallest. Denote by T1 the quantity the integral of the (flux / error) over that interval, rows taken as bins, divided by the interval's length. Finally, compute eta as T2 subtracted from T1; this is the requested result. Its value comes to 9.2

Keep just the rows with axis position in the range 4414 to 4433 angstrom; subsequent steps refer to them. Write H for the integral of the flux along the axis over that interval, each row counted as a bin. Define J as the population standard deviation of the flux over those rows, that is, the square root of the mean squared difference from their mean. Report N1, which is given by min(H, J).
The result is 0.34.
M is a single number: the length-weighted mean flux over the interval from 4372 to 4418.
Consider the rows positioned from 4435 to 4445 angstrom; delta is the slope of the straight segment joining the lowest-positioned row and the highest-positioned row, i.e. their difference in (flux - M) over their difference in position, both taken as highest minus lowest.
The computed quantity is -0.038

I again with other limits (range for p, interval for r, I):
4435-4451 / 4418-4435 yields 4428.6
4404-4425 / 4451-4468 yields 4438.9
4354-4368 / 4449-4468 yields 4411.6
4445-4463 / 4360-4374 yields 4407.4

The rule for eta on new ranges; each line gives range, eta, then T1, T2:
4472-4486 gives 10.6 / 14.0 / 3.37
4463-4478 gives 11.4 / 14.0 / 2.57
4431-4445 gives 8.2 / 11.4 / 3.19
